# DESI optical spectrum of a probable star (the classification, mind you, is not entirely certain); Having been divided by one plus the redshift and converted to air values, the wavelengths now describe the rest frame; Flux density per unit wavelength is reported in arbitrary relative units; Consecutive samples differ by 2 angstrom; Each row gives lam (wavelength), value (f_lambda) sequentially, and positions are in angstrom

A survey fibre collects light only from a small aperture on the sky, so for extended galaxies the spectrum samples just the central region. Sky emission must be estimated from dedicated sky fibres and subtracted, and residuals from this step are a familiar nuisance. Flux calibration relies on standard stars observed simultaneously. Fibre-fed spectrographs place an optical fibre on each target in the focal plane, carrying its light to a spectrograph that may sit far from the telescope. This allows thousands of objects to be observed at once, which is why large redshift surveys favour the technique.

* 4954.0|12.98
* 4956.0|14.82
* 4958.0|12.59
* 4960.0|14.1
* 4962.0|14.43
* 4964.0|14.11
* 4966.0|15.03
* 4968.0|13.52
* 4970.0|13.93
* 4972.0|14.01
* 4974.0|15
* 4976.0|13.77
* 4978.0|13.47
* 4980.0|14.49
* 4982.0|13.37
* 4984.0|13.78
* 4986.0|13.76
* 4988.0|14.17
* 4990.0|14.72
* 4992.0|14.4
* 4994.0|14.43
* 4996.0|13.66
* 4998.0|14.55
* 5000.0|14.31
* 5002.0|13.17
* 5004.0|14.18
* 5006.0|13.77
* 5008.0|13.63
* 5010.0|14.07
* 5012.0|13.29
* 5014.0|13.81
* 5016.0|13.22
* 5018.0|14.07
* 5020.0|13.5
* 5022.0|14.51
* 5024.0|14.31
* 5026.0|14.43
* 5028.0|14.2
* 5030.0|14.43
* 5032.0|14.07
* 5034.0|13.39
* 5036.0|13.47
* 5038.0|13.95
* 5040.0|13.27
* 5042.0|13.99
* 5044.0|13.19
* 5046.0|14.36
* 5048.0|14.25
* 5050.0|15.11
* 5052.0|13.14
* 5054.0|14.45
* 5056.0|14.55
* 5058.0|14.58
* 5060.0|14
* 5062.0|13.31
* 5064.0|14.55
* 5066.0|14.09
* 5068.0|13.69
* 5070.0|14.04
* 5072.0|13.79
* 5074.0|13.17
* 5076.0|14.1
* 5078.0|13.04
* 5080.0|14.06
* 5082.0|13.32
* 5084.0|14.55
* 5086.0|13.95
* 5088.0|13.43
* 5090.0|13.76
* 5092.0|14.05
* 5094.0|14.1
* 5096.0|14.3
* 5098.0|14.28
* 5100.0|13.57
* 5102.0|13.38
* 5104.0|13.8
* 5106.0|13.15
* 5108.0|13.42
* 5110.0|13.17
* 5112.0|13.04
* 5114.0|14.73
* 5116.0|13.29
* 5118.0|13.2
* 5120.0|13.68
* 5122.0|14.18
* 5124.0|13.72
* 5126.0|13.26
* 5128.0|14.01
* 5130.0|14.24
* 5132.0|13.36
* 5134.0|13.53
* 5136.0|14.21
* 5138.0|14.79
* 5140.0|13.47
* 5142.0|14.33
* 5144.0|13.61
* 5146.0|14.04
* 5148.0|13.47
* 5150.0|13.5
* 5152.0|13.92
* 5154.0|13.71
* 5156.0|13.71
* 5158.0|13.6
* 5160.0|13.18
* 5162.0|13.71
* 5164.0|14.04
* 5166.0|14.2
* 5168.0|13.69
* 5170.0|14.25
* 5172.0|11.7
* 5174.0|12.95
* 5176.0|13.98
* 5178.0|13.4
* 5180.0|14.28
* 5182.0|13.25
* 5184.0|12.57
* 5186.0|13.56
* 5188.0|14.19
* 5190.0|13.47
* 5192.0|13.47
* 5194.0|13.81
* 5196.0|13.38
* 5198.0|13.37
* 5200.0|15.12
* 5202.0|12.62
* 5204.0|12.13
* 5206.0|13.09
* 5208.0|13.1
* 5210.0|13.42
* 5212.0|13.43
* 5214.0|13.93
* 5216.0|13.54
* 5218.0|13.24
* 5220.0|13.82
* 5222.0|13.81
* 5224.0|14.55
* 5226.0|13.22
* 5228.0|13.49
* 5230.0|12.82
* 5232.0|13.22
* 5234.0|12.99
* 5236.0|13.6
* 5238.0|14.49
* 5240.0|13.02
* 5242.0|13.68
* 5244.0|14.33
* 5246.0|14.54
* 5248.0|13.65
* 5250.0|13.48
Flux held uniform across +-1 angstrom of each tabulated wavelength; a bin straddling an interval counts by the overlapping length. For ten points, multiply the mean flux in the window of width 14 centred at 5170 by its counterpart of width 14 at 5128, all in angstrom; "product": 186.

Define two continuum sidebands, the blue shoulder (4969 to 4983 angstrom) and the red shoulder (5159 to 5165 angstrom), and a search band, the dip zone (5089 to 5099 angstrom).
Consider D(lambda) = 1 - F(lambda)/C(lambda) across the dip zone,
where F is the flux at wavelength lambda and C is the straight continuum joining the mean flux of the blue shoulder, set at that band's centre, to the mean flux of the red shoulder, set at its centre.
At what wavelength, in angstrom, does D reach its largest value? 5090.0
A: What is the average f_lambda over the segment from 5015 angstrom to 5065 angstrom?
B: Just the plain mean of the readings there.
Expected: 14.0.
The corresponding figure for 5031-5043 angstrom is 13.7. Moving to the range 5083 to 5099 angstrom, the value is 14.1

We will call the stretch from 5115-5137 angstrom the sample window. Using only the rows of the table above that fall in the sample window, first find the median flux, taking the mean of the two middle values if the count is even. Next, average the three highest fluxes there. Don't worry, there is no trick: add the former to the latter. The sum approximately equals 27.9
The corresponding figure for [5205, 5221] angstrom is 27.2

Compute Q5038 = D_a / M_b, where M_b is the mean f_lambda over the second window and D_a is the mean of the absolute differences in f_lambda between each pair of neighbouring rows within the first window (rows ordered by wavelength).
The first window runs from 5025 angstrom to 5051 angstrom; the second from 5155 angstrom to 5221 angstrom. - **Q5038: 0.0395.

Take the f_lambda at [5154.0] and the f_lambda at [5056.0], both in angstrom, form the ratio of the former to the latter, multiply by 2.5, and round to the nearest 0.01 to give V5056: 2.36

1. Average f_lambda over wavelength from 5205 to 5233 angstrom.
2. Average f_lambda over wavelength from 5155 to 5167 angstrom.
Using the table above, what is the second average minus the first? 0.26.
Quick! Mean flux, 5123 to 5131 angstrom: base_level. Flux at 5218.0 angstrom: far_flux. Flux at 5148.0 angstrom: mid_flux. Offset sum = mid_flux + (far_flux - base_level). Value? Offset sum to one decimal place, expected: 12.9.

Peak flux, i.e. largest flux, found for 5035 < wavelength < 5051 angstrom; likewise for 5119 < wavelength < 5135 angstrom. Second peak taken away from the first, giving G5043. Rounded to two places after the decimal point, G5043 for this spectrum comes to 0.87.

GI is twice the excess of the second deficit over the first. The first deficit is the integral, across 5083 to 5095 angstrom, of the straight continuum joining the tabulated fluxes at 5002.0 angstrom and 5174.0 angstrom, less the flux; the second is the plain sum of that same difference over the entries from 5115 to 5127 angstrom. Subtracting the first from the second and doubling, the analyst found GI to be 16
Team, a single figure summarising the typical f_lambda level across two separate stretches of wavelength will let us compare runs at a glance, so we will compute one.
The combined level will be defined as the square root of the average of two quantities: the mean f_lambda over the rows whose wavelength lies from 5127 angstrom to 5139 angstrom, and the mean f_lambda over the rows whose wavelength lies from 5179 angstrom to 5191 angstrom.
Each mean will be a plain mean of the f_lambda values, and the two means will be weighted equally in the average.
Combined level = 3.71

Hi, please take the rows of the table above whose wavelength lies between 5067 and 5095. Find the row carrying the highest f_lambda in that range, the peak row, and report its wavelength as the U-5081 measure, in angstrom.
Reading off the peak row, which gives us 5084.0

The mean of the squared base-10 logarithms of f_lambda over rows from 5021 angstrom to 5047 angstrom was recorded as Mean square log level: 1.31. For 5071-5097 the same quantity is 1.30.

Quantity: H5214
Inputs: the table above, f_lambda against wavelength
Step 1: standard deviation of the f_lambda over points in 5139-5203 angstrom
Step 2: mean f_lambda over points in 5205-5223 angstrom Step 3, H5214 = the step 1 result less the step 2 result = -12.9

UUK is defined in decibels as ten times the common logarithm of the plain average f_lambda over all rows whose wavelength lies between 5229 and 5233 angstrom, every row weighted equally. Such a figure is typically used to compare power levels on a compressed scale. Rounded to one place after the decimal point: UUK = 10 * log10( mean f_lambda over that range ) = 11.1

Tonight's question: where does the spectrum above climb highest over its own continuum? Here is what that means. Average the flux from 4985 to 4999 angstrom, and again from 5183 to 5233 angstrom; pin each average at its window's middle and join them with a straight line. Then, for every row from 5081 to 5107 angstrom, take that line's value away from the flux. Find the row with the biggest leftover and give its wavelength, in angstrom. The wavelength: 5084.0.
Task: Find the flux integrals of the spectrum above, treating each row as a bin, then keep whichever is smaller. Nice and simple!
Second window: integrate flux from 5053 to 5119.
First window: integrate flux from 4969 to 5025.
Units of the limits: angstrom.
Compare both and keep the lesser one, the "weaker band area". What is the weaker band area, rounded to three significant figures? 783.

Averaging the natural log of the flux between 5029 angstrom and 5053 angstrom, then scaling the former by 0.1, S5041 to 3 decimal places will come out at 0.263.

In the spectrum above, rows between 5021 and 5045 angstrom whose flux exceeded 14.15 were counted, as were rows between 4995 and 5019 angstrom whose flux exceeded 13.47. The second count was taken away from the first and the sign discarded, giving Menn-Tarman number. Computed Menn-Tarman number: 4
